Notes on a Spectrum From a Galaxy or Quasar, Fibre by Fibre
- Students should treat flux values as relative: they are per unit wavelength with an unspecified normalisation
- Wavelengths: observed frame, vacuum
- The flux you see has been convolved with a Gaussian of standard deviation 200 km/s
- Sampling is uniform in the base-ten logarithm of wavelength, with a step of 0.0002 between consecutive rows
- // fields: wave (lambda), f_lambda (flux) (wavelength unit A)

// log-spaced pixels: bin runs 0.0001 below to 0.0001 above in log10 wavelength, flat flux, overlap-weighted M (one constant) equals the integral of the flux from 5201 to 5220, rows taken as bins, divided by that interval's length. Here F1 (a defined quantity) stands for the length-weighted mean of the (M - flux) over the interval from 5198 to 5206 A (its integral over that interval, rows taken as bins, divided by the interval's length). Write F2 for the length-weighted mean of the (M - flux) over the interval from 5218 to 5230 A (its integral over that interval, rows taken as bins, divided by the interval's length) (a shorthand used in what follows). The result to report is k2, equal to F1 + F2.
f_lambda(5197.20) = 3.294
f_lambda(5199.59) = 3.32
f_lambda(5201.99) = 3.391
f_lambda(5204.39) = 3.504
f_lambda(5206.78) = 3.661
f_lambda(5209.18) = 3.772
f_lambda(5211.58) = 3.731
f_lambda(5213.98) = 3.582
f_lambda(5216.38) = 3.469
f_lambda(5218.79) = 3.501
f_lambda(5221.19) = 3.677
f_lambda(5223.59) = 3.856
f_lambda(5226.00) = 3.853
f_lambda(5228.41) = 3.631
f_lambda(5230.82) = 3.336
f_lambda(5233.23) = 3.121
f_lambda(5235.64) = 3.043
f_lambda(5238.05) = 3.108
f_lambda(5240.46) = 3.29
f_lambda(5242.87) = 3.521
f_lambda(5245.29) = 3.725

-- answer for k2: 0.0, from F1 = 0.2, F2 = -0.12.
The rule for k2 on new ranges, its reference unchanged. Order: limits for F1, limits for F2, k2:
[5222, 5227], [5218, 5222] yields -0.3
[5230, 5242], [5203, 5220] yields 0.4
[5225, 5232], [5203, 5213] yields -0.1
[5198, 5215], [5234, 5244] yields 0.4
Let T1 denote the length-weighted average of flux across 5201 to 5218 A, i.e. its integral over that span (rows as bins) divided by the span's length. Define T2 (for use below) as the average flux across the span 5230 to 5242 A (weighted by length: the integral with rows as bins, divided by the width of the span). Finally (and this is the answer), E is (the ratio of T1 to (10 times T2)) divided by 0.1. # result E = 1.13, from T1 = 3.59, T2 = 3.19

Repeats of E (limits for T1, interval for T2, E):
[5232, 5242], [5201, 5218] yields 0.88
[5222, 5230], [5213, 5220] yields 1.07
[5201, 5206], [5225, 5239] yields 1.04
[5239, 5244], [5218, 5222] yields 0.94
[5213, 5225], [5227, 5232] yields 1.04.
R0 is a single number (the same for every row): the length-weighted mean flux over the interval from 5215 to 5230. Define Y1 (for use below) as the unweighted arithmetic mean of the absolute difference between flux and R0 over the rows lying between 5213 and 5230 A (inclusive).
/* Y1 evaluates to 0.12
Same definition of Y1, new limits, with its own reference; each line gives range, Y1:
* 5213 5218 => 0.13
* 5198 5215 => 0.15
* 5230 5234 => 0.43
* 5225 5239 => 0.37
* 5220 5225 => 0.11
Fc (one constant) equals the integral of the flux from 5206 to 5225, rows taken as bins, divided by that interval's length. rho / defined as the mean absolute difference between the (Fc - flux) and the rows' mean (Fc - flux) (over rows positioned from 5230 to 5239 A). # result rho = 0.092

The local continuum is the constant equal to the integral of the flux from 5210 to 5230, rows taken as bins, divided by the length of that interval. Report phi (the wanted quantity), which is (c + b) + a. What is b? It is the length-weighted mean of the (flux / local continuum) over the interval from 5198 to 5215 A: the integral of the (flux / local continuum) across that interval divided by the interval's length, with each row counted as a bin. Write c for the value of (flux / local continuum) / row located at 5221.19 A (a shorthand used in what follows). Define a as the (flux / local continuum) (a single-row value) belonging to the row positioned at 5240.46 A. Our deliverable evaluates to 2.88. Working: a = 0.90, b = 0.97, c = 1.01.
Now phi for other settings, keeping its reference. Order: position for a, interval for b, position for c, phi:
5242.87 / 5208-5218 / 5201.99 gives 2.88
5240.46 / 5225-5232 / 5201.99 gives 2.81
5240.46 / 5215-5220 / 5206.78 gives 2.85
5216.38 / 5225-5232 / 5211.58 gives 2.95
